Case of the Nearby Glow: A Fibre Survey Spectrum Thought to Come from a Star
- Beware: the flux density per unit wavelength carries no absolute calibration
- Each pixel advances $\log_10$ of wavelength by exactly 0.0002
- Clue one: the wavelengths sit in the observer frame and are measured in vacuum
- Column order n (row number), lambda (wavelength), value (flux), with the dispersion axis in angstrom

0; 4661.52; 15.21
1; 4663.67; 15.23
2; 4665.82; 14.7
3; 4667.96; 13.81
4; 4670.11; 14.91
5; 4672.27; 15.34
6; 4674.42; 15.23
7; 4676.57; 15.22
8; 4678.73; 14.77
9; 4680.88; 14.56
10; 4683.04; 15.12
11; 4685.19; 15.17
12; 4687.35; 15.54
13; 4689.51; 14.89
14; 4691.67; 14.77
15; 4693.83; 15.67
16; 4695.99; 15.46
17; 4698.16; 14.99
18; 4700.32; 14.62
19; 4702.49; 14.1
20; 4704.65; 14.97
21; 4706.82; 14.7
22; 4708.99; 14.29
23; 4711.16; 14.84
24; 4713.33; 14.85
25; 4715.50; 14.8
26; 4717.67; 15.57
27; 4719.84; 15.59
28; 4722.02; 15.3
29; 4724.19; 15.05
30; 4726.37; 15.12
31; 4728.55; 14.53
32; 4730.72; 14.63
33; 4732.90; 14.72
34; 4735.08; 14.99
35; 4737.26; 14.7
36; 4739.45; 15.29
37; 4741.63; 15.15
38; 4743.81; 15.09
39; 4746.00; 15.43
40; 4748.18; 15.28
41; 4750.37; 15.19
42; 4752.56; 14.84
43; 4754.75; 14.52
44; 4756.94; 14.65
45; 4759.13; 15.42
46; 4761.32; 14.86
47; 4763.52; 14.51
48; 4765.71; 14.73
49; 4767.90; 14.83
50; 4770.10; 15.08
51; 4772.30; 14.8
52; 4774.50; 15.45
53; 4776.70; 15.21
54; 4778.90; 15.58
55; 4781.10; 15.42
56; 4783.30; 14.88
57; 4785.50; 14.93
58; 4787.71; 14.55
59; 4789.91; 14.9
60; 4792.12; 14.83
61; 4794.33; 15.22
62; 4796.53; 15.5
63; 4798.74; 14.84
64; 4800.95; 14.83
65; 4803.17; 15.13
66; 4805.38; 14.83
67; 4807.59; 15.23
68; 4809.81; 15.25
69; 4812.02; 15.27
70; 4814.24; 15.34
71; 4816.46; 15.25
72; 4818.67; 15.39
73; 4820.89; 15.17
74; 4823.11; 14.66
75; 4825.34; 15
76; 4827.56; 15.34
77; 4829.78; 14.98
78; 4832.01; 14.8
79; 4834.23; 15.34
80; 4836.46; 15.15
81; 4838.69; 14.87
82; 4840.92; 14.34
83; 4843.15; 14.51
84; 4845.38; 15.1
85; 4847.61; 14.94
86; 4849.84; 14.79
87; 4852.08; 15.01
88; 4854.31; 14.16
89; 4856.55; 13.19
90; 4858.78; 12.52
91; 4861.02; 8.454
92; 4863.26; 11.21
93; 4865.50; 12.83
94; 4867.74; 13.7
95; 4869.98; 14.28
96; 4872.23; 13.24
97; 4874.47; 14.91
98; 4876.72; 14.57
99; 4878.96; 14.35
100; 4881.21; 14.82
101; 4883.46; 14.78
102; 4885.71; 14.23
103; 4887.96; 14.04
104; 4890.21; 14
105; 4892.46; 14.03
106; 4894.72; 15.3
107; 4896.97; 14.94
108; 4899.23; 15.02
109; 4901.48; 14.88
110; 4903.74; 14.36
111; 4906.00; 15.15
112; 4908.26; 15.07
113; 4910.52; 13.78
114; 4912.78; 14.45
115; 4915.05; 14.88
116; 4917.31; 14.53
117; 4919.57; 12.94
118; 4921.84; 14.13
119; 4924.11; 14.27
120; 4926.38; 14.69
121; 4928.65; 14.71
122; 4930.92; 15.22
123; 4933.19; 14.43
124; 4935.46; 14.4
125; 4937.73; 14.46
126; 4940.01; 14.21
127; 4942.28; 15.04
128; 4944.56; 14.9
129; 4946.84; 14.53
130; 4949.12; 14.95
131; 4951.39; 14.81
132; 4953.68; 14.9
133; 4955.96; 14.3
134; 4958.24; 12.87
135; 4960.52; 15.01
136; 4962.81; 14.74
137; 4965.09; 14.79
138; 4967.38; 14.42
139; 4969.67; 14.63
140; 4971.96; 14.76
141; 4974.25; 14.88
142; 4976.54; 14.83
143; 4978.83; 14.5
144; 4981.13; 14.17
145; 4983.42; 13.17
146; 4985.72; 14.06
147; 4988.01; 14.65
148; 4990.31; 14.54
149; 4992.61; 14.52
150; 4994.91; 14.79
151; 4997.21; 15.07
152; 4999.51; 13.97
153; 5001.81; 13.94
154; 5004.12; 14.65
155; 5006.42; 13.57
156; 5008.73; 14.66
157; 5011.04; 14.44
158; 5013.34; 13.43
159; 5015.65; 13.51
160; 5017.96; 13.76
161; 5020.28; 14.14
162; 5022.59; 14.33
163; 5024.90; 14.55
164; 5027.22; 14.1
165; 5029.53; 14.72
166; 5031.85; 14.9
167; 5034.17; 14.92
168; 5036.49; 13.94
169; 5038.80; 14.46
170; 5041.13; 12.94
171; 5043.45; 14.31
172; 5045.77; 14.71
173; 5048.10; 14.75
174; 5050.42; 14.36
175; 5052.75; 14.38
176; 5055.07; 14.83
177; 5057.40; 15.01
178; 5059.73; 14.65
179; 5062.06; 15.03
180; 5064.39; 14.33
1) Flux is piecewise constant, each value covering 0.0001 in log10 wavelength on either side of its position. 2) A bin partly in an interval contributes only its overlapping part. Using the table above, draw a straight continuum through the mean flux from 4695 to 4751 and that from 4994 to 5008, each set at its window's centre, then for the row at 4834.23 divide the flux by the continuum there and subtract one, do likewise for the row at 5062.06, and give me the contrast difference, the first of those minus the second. -0.02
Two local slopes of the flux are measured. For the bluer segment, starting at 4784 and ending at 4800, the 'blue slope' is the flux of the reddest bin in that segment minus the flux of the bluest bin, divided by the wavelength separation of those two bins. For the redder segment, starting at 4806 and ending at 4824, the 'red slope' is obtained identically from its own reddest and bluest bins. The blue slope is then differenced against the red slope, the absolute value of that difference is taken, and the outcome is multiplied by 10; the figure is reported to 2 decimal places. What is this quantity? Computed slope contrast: 0.30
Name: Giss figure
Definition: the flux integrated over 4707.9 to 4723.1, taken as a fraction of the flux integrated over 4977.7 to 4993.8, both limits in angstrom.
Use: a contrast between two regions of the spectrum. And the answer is 1.00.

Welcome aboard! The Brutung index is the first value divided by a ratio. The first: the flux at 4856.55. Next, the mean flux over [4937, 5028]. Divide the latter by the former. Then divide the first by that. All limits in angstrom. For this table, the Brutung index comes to 12.1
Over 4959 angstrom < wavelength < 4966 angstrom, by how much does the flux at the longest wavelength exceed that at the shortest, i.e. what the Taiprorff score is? -0.22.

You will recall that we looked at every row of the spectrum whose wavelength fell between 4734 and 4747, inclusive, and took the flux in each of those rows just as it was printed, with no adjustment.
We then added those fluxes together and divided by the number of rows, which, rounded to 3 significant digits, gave 15.1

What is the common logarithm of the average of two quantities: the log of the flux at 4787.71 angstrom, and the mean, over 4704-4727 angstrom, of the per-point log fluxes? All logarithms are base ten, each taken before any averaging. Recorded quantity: 0.0680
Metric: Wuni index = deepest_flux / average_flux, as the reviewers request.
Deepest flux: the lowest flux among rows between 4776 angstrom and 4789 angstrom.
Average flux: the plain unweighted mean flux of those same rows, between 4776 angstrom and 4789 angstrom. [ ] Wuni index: 0.96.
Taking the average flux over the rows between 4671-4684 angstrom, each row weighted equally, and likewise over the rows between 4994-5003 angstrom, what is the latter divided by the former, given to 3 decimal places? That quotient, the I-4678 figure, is 0.960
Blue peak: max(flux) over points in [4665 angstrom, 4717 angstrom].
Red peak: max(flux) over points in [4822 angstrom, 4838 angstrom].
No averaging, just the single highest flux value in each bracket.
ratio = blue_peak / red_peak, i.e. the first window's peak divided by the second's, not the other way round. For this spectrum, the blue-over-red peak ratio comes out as 1.02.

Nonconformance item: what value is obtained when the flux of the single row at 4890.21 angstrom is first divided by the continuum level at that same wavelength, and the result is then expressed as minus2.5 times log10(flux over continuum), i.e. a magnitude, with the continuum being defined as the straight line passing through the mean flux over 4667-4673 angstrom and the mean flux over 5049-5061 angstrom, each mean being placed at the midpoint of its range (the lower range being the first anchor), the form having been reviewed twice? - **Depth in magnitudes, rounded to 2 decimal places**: 0.05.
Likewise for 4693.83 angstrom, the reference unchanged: -0.07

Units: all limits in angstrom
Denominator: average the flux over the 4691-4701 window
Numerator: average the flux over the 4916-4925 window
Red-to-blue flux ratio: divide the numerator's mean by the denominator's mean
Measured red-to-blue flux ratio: 0.92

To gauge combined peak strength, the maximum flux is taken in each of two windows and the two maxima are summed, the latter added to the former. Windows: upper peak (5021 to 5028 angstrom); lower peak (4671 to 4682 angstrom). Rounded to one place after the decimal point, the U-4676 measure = 29.9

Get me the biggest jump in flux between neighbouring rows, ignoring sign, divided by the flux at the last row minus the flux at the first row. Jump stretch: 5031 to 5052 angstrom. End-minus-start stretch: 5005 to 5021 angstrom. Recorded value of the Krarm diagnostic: 2.7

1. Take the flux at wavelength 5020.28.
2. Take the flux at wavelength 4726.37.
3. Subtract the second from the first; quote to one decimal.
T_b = -1.0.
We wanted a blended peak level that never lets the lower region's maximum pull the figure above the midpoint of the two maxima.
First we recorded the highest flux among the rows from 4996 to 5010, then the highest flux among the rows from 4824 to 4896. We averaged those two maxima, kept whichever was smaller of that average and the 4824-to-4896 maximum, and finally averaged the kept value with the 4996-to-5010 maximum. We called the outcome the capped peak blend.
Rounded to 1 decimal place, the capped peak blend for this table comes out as 15.1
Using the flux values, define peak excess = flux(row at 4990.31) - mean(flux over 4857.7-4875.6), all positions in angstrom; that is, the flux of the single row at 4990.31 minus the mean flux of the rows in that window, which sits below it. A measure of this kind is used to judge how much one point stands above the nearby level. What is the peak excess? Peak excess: 1.9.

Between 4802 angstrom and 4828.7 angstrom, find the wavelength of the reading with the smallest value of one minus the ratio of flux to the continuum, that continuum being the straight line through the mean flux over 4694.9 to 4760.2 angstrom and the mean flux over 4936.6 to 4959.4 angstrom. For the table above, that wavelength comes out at 4818.67 angstrom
